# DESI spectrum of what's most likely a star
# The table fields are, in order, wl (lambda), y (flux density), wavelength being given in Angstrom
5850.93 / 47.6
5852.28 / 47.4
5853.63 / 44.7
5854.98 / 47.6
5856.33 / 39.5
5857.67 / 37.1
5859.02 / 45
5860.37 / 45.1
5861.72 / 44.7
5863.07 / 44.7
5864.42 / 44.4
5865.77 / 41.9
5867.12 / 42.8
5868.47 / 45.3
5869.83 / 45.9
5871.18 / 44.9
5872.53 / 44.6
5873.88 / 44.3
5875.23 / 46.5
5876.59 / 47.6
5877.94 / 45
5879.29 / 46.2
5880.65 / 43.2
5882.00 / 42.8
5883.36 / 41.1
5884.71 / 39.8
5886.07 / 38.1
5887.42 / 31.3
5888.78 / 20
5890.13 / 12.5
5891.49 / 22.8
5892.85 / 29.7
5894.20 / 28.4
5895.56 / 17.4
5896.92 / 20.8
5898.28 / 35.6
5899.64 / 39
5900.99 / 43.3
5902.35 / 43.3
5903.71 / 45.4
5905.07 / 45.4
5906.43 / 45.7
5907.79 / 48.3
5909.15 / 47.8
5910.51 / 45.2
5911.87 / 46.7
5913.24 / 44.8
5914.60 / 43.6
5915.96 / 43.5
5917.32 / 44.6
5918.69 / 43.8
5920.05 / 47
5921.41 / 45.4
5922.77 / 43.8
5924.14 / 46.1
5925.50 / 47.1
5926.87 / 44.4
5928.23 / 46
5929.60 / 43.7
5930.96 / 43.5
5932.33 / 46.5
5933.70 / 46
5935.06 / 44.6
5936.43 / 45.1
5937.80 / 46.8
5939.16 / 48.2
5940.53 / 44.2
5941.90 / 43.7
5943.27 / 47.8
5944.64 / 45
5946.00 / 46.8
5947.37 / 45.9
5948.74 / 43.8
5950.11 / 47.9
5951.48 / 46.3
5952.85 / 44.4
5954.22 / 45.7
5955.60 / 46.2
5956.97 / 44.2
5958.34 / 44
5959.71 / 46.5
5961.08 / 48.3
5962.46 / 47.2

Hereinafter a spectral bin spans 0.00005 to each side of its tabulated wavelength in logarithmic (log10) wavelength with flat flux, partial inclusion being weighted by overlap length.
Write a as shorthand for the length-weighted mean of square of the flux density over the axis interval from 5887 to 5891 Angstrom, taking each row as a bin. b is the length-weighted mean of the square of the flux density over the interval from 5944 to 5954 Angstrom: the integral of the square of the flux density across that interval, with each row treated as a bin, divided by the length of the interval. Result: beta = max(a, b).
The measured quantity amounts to 2095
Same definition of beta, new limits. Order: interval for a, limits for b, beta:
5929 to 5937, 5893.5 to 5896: 2018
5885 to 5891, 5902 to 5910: 2126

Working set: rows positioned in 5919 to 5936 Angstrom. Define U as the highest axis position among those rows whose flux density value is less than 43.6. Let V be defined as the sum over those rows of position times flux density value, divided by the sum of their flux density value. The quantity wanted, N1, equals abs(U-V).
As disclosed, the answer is 3.4 Angstrom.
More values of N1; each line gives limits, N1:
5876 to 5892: 8.8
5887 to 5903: 6.4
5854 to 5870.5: 4.7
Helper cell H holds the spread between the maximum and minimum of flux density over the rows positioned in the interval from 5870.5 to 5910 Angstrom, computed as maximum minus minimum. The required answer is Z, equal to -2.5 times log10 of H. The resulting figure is -3.9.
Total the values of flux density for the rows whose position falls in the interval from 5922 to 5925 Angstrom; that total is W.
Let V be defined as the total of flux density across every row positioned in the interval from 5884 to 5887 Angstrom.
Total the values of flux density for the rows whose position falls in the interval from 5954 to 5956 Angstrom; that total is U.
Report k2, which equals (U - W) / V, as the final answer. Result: 0.03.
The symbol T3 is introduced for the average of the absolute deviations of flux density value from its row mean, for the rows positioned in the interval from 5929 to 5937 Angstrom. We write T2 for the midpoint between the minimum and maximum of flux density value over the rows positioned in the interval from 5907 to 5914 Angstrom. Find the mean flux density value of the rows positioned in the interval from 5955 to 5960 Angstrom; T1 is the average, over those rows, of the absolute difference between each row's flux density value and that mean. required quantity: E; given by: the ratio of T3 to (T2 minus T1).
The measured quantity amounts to 0.02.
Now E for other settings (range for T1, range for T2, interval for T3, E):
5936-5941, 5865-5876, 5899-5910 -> 0.05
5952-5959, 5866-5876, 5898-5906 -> 0.07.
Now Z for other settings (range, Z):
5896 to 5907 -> -3.5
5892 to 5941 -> -3.7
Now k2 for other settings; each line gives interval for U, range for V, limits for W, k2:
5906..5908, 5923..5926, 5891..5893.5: 0.45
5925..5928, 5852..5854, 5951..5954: 0.01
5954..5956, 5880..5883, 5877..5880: 0.01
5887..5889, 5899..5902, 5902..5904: -0.45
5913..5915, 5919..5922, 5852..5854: -0.04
